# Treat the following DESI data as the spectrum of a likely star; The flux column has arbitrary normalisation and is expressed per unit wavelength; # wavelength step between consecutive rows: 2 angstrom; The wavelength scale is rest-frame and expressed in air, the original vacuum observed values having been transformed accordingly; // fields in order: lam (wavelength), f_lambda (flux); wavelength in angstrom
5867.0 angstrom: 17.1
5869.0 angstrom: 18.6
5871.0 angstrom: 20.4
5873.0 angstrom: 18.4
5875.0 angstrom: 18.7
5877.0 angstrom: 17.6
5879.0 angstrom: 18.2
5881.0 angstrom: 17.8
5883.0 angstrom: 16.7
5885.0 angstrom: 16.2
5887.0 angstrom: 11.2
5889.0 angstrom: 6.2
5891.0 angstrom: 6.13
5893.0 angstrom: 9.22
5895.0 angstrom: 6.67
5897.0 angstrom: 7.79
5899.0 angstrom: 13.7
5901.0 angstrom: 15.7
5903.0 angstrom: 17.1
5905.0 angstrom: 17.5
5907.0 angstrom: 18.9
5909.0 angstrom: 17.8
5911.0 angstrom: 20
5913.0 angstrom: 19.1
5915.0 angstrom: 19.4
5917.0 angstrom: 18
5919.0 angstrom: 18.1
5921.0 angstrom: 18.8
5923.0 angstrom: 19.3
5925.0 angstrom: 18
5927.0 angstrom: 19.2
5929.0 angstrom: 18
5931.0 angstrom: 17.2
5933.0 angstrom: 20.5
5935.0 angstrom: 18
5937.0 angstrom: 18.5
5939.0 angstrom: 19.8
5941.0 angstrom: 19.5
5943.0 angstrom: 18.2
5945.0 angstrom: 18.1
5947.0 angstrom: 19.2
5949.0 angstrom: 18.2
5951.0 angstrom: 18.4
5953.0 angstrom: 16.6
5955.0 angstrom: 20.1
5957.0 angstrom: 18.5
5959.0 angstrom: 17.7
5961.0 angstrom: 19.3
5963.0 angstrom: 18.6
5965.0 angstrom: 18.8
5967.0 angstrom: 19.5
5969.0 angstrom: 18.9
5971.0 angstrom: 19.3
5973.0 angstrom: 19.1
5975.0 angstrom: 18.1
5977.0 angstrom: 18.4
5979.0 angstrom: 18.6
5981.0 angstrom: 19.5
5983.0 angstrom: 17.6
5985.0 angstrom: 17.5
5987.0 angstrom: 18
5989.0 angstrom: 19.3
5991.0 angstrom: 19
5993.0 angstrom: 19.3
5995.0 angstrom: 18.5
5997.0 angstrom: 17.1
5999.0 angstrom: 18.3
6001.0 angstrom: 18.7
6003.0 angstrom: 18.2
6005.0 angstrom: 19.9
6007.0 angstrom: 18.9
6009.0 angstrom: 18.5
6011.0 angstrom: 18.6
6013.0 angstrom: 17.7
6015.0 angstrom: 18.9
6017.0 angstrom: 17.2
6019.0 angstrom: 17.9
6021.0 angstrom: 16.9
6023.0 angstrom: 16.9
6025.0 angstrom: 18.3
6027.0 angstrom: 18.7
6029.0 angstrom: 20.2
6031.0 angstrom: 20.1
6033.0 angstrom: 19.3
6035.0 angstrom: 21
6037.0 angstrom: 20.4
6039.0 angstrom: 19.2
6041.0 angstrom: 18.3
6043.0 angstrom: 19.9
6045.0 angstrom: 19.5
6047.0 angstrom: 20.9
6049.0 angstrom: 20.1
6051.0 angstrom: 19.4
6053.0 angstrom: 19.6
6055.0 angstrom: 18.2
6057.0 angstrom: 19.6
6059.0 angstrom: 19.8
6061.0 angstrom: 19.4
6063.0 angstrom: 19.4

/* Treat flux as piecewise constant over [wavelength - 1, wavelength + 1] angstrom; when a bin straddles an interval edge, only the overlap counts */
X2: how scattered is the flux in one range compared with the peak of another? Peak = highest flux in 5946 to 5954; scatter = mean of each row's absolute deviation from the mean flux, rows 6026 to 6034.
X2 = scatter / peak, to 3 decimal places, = 0.030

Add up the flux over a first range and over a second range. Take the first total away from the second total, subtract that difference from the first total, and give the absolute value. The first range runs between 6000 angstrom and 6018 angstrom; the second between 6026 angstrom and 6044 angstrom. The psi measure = 156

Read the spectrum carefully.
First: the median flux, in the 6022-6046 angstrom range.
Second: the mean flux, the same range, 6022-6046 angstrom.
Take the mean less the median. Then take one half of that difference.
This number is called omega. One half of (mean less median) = -0.04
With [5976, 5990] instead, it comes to 0.01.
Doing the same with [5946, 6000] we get -0.01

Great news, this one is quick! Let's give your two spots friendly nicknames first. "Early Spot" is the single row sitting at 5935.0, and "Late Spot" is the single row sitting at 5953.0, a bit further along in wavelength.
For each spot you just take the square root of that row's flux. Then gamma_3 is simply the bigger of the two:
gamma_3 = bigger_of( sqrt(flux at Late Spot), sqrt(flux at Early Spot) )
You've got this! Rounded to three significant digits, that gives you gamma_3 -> 4.24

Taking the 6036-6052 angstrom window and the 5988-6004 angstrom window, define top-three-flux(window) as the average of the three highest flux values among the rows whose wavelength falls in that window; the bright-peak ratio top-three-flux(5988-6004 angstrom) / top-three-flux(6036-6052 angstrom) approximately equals 0.94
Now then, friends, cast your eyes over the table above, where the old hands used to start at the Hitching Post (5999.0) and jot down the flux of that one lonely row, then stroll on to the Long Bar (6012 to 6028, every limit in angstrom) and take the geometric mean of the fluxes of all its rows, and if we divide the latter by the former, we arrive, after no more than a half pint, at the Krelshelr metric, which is 0.97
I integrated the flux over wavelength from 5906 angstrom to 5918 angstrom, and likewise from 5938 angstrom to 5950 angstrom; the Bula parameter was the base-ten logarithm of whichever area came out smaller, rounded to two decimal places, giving 2.35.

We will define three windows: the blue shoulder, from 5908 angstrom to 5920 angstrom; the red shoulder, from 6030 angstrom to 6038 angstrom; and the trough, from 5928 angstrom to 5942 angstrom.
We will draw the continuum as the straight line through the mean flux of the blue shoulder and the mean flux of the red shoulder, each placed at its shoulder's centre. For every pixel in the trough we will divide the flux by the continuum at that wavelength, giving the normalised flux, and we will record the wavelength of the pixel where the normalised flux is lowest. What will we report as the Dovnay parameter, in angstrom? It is 5931.0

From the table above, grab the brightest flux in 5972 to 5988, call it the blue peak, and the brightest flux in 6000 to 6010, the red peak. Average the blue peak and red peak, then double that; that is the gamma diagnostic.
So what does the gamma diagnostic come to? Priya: 39.4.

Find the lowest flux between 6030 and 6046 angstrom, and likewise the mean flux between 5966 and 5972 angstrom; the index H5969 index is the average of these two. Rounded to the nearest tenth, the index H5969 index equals 18.8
